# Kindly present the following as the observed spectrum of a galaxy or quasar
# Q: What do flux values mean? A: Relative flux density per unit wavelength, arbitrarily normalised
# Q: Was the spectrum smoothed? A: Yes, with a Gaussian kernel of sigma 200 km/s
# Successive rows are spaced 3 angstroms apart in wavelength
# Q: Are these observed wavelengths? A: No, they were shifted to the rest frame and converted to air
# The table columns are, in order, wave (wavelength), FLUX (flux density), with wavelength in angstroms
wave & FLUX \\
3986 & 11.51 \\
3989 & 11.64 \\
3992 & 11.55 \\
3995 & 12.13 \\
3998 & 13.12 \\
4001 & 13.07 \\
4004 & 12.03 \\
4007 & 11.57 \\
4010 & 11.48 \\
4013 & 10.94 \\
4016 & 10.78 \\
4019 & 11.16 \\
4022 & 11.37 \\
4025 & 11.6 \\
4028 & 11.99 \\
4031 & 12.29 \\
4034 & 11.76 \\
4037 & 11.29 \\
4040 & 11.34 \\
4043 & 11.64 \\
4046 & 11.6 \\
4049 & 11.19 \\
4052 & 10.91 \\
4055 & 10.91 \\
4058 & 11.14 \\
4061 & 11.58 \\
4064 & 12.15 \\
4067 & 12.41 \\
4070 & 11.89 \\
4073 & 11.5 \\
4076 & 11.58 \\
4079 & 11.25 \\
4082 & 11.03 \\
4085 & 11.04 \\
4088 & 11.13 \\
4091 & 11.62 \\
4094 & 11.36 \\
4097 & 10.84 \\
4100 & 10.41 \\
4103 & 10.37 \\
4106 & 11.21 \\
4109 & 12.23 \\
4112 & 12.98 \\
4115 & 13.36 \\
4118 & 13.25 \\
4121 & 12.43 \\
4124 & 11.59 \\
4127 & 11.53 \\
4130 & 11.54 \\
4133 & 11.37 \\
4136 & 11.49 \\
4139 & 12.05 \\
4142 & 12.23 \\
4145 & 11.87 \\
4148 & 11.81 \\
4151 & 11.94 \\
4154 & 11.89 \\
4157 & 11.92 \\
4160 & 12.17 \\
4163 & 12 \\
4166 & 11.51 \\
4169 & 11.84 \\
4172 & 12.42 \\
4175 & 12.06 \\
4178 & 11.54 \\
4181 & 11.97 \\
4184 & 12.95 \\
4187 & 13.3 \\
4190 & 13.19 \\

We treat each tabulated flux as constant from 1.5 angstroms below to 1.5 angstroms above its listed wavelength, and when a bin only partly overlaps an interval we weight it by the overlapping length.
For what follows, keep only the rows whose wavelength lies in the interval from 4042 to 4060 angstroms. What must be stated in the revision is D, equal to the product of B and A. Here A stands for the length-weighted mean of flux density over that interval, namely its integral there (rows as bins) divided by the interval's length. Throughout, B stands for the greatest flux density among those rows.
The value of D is 131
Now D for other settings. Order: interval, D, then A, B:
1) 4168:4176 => 151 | 12.1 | 12.42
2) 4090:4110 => 136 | 11.1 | 12.23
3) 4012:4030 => 136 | 11.3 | 11.99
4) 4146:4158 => 142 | 11.9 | 11.94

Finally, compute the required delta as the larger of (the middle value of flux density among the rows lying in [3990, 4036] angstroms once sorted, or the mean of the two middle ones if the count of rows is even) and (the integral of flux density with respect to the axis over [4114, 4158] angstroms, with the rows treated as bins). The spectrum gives 528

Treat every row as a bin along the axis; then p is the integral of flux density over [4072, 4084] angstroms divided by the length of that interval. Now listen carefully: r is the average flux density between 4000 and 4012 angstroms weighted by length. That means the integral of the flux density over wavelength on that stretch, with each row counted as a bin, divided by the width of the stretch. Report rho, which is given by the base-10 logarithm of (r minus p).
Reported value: -0.20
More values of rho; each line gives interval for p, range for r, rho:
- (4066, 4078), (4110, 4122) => 0.08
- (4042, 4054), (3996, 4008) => 0.07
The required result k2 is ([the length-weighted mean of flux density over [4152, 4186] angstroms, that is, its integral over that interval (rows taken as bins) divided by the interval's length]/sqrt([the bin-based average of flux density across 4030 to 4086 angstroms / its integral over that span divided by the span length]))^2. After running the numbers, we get 12.6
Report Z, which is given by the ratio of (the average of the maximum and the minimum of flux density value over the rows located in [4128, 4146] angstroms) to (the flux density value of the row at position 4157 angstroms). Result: 0.99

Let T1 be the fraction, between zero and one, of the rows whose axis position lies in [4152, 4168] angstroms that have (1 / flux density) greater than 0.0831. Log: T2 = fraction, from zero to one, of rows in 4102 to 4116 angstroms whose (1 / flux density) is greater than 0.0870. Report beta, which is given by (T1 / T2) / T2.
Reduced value 5.0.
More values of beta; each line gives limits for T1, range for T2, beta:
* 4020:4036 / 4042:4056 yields 2.2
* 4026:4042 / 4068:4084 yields 5.0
